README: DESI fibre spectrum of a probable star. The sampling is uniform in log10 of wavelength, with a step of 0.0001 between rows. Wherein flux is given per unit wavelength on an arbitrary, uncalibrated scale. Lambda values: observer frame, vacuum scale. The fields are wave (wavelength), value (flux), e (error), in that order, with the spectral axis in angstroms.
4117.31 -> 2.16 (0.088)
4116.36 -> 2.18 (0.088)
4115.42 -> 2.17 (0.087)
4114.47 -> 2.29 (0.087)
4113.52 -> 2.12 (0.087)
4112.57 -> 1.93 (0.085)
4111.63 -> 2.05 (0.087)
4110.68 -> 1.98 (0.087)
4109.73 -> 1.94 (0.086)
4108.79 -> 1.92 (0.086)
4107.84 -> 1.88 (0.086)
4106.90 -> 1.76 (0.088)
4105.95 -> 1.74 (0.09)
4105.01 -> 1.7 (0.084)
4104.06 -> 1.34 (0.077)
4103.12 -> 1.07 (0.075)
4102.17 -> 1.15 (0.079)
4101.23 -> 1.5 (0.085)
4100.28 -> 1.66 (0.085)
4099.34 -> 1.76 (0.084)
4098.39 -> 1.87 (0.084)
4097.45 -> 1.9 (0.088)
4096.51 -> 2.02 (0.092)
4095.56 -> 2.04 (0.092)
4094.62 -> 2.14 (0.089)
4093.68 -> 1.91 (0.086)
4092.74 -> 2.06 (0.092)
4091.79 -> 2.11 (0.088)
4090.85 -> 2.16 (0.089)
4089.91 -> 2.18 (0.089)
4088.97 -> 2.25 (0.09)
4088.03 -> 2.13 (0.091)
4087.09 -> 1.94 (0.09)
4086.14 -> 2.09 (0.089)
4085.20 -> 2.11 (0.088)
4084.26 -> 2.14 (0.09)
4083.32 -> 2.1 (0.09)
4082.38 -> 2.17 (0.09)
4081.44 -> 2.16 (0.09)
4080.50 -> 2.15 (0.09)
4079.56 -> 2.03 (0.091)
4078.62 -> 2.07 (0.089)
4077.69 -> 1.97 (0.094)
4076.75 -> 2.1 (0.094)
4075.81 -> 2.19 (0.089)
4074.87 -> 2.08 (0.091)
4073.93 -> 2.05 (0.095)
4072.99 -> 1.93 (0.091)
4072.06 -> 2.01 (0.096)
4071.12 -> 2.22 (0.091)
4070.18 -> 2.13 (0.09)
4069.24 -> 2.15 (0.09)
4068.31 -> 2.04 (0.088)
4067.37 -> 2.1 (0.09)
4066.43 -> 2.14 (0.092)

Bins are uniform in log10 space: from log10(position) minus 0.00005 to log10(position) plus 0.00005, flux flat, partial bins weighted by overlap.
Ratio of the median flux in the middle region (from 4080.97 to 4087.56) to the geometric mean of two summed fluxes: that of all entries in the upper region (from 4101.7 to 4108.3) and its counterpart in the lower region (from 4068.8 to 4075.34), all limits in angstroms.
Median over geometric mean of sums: 0.169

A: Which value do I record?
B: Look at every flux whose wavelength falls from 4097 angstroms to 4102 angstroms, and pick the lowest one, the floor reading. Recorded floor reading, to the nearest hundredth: 1.50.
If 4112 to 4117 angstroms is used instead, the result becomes 1.93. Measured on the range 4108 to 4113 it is 1.92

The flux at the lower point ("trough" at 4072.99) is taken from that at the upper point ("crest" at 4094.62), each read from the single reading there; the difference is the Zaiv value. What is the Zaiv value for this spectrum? 0.21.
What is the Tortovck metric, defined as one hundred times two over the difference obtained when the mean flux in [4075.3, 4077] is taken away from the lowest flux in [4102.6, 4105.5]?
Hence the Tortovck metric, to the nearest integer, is -186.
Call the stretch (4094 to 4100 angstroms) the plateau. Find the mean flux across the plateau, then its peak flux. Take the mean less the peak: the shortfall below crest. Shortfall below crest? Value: -0.19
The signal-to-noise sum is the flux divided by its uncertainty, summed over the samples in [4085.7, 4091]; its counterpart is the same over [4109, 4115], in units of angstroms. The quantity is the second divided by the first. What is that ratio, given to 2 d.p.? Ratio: 1.00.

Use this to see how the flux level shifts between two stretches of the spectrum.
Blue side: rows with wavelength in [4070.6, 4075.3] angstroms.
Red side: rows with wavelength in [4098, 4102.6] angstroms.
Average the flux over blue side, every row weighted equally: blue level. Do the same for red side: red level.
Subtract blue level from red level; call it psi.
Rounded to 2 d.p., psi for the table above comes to -0.47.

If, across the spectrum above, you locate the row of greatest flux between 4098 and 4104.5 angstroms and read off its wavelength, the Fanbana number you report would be 4098.39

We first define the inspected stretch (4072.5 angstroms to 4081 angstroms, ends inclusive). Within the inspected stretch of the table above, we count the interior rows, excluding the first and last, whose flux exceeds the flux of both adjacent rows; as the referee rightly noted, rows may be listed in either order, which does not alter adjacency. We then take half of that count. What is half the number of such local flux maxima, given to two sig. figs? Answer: 1.0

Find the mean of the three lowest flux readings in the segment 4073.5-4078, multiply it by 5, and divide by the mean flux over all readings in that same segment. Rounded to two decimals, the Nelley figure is 4.89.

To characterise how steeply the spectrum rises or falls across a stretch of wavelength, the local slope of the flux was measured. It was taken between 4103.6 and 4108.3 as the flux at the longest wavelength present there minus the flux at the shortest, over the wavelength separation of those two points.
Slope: 0.14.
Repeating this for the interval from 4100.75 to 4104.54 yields -0.06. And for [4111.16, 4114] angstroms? 0.04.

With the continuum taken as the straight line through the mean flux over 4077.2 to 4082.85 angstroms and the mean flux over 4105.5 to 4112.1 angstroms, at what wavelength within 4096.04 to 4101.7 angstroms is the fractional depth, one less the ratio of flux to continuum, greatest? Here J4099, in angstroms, 4101.23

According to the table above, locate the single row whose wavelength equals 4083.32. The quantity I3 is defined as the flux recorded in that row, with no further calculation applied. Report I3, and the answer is 2.1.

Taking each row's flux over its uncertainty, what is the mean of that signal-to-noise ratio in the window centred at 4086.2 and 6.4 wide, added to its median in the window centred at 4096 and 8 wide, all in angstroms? 45.7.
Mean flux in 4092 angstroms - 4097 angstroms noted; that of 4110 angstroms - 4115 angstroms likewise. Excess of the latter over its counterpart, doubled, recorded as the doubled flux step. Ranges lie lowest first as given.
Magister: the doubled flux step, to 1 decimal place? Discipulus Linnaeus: 0.1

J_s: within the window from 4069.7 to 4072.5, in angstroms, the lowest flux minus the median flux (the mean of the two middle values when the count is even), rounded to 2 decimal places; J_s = -0.12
